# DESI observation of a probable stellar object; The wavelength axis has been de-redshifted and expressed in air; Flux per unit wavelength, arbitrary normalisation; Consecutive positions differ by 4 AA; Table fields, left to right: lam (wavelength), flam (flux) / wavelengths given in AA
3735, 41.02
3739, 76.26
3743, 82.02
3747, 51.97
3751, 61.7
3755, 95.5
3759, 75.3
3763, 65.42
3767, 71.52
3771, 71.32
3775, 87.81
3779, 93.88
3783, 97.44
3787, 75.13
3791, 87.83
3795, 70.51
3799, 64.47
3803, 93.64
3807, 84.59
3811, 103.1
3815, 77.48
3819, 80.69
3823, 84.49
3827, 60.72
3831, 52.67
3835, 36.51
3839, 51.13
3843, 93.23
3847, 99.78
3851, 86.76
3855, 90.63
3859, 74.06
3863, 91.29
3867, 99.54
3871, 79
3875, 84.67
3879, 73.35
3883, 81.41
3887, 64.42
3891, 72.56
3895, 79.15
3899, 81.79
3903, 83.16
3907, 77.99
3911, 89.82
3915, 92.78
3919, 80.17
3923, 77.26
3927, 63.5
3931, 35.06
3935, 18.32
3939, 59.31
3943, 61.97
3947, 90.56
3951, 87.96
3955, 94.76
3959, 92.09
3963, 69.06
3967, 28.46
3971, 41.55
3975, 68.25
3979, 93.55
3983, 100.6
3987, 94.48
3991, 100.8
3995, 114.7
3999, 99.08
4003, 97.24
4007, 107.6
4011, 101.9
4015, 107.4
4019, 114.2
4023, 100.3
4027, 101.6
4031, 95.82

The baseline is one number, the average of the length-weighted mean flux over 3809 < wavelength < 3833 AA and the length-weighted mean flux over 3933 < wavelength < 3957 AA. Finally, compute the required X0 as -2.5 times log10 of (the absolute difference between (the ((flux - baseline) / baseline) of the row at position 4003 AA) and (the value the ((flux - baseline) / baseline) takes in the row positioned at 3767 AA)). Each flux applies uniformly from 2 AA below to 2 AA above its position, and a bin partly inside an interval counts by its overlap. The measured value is 1.1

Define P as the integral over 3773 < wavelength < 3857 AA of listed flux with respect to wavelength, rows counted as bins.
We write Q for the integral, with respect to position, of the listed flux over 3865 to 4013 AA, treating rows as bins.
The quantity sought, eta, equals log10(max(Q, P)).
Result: 4.07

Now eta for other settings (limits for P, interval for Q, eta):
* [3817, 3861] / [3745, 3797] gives 3.60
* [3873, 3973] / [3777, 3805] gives 3.85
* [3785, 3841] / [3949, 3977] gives 3.61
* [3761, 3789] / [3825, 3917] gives 3.86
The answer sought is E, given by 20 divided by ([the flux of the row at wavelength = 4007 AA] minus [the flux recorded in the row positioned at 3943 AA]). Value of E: 0.4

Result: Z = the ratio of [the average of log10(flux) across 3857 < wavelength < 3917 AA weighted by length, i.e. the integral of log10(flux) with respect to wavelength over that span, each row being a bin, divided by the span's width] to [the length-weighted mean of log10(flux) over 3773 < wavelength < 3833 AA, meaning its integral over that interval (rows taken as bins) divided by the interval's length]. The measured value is 1.00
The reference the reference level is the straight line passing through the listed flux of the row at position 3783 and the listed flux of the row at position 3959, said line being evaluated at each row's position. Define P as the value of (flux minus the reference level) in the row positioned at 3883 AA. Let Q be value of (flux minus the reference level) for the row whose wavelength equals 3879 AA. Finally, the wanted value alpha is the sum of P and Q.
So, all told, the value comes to -34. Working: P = -13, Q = -21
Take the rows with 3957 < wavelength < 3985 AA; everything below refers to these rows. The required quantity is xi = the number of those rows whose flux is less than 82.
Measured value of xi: 4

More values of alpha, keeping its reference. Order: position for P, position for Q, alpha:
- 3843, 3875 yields -12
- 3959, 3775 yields -10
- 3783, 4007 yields 17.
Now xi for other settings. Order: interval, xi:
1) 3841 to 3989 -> 20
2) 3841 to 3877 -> 2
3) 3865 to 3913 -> 8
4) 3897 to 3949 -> 9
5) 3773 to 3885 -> 13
